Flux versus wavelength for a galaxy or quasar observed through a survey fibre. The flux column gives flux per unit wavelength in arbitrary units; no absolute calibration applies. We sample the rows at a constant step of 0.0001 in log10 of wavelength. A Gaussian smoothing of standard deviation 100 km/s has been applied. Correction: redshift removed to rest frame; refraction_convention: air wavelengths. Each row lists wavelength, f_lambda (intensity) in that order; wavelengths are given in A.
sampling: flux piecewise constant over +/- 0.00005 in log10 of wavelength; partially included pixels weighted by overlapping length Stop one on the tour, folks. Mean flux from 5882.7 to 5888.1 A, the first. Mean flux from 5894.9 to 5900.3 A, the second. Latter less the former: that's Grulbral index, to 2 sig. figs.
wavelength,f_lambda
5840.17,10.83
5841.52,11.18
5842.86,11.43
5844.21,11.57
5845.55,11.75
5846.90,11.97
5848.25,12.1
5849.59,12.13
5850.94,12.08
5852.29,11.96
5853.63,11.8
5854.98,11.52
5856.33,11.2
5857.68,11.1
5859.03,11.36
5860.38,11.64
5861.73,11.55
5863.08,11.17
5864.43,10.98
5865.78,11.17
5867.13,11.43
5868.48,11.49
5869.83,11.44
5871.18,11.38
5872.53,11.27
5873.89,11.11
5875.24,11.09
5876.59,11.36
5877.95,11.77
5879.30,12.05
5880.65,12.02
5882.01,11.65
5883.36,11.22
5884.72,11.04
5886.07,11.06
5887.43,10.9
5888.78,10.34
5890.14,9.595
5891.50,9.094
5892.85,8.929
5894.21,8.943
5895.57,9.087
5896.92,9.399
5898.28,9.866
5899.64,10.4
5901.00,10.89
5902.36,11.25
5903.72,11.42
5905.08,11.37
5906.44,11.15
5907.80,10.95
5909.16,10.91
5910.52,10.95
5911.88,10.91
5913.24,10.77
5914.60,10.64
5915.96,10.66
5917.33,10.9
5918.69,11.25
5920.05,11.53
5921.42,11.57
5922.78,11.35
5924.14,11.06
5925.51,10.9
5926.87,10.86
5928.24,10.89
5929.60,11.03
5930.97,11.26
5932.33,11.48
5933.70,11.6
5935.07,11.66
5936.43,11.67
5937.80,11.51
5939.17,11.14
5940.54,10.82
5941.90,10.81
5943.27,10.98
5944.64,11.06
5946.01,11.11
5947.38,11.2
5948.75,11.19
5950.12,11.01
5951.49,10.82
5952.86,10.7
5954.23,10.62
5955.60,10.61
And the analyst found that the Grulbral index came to -1.4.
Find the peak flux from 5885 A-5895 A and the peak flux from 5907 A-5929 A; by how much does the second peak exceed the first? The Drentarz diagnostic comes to 0.5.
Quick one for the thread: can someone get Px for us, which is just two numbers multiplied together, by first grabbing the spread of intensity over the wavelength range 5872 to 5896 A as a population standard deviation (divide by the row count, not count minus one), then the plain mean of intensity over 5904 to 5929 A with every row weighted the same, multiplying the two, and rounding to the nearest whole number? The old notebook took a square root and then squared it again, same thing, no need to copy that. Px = 12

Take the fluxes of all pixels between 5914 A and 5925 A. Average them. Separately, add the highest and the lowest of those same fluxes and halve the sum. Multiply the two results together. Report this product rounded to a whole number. 123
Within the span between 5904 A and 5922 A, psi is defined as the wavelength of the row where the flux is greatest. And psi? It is 5921.42 A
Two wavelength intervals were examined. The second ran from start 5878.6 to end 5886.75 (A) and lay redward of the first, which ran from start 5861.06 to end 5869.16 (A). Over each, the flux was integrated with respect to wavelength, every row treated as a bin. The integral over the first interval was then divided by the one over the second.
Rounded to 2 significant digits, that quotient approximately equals 0.98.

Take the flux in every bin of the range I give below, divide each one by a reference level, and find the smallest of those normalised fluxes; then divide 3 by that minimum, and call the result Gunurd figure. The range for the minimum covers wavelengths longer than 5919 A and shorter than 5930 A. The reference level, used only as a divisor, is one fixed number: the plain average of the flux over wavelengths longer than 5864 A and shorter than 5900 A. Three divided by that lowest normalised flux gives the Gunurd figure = 2.97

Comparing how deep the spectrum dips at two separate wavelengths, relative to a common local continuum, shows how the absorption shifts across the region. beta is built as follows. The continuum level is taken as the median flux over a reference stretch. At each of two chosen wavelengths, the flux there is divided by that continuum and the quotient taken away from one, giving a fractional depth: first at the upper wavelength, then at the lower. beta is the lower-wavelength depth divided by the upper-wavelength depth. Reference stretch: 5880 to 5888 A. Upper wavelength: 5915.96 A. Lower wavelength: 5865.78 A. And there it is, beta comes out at -0.1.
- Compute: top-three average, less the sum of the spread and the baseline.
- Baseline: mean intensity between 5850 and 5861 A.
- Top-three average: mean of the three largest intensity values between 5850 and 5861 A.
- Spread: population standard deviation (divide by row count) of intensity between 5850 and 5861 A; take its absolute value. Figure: 0.03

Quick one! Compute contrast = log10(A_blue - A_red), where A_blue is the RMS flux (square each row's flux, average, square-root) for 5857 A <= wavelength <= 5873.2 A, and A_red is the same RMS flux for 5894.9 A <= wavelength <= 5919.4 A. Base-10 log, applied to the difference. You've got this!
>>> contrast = -0.2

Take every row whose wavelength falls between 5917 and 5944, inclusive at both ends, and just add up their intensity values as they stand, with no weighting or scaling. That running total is 224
